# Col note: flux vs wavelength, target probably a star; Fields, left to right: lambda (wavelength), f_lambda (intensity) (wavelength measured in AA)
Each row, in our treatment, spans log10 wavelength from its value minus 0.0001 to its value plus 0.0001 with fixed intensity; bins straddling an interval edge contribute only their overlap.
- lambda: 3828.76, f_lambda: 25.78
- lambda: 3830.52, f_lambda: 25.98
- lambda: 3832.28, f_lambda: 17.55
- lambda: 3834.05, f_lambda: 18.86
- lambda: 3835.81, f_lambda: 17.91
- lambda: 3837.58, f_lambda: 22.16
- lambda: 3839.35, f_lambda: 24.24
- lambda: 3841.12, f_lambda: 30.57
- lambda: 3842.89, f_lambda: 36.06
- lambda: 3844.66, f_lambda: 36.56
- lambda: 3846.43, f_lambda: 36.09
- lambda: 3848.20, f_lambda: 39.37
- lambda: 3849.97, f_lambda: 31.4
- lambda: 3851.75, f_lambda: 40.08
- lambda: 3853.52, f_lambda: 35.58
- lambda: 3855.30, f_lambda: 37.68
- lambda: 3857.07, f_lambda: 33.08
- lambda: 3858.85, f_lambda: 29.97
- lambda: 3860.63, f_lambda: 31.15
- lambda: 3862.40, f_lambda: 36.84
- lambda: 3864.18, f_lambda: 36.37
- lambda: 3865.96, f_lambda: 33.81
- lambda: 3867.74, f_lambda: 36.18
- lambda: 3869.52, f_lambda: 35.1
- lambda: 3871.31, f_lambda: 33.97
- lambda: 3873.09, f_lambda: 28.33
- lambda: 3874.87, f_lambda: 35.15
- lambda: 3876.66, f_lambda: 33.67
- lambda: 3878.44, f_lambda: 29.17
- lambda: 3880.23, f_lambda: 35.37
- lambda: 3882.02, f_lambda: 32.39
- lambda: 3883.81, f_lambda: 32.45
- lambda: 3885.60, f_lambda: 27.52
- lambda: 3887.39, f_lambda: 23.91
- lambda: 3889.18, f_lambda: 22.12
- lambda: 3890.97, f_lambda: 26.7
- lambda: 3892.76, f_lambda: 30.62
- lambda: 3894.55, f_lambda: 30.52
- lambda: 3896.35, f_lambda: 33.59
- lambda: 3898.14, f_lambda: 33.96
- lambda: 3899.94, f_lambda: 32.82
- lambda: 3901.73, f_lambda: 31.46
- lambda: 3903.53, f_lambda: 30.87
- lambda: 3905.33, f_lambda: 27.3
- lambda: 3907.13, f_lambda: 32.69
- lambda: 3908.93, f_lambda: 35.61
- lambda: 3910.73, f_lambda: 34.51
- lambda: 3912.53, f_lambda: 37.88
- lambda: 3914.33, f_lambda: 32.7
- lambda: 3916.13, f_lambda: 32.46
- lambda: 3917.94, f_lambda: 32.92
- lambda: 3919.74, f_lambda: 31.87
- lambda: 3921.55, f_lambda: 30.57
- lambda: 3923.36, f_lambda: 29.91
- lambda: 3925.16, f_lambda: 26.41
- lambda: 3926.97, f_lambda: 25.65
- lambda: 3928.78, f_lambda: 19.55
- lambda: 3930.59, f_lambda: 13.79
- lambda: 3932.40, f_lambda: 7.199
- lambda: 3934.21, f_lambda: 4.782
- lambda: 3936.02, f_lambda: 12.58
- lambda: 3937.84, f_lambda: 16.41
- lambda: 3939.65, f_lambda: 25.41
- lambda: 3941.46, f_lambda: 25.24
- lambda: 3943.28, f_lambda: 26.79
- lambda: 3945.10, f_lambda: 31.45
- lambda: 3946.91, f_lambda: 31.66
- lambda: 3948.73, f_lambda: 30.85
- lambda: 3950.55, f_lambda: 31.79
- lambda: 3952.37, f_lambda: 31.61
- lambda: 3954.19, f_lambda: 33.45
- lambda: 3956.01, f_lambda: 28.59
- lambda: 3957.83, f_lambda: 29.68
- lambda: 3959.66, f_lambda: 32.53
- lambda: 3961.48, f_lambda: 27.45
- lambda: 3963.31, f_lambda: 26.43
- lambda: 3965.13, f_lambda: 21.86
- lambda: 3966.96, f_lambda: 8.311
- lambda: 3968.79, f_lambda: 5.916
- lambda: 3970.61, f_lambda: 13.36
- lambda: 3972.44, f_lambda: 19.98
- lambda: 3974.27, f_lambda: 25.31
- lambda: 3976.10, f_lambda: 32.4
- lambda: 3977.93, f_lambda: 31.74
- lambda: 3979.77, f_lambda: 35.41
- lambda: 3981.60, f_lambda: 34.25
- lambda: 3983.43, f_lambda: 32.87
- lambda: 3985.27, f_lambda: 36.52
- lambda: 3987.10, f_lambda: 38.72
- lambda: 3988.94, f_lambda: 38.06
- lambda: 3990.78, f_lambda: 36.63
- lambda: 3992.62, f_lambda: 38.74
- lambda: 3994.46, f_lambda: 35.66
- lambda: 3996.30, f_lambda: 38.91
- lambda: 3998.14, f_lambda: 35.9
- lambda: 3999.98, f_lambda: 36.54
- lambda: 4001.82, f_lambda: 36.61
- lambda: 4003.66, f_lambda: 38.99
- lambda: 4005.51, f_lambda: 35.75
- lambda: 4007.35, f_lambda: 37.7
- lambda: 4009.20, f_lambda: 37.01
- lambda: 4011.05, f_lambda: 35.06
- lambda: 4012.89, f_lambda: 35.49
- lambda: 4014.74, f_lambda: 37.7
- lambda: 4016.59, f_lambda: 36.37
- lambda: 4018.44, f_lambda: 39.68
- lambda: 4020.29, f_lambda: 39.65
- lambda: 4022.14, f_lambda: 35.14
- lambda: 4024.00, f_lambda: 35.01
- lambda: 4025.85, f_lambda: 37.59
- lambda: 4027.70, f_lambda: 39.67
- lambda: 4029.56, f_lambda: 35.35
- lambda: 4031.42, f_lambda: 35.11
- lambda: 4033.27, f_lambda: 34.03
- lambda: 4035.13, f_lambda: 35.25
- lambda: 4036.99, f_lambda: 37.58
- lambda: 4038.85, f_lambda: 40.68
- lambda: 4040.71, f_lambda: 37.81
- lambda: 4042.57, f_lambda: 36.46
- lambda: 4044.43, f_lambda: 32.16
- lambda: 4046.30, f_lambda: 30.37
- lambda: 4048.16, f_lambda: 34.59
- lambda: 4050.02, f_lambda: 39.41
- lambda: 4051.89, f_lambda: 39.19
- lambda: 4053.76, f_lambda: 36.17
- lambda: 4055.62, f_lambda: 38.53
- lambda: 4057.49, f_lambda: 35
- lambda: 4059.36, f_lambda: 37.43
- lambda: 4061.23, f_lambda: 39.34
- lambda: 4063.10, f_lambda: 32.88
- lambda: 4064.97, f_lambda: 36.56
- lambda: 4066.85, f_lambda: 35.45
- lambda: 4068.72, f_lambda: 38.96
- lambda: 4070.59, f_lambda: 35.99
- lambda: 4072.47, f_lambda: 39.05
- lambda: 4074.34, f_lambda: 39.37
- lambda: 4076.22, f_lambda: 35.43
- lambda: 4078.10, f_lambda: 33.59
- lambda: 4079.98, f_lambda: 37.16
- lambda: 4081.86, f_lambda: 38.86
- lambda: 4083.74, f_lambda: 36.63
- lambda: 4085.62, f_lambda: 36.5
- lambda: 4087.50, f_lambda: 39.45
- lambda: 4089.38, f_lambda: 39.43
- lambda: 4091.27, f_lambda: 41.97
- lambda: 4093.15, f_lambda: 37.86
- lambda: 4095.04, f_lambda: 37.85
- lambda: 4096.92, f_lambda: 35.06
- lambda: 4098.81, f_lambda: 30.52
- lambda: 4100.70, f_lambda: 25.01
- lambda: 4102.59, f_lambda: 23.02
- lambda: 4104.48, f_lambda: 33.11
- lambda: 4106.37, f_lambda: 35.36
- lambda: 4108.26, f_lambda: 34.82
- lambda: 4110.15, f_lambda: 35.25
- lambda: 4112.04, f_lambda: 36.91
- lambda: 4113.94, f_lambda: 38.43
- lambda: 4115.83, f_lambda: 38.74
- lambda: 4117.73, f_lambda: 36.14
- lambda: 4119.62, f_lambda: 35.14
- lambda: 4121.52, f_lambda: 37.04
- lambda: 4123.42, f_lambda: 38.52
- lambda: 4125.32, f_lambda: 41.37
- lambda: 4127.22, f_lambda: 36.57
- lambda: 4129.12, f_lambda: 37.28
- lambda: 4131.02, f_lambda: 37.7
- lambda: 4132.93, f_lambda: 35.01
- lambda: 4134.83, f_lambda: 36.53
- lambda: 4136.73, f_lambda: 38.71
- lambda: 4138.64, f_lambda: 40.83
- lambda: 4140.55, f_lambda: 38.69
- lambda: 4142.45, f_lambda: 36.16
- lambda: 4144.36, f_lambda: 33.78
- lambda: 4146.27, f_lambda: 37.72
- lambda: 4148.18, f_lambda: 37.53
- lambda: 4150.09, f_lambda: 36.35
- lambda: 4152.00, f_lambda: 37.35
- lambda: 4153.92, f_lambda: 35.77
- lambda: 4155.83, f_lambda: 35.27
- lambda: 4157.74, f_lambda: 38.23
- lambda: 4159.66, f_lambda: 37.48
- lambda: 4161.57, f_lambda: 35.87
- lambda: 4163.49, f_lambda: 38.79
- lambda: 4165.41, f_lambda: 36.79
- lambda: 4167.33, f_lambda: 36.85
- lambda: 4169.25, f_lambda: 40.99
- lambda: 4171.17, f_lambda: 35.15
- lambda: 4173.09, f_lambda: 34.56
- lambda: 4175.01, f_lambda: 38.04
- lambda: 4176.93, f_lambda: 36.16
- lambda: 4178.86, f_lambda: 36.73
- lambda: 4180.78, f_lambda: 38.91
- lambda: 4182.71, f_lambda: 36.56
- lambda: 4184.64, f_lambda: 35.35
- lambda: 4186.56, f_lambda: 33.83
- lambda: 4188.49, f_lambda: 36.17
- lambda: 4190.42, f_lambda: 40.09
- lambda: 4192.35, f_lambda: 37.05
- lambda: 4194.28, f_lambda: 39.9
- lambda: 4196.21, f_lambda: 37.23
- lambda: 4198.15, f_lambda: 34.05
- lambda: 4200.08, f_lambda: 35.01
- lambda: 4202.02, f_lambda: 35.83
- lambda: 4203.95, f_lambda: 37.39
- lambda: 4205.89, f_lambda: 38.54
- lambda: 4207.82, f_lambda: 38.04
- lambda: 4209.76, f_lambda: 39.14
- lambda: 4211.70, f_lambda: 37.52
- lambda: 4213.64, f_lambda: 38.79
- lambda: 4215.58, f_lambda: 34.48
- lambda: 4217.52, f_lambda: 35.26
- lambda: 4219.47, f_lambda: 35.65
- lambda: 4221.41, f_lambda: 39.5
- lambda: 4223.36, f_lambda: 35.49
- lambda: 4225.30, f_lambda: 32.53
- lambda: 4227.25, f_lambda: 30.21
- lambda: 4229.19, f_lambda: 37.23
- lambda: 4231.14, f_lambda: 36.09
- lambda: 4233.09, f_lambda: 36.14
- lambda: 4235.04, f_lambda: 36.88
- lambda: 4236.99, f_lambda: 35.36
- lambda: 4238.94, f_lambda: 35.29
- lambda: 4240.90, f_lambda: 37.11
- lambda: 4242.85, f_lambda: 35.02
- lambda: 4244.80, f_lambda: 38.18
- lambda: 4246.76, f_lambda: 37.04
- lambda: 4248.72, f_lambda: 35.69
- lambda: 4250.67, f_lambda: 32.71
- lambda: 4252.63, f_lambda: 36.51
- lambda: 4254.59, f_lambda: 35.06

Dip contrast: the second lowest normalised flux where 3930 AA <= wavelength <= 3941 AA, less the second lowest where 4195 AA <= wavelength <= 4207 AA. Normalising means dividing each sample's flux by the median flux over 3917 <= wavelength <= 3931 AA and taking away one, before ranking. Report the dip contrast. -0.988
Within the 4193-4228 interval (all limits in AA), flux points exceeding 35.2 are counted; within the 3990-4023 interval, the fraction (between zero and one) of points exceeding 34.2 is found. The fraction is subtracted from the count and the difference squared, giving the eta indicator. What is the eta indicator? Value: 144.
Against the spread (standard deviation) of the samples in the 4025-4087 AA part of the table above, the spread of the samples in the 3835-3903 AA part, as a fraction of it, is 2.1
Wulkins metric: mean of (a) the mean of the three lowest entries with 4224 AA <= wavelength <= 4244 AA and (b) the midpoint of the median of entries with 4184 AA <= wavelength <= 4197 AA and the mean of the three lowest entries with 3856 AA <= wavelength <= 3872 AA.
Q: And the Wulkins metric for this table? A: 33.4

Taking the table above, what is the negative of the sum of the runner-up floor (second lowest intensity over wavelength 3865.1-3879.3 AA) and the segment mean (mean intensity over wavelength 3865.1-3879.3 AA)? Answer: -62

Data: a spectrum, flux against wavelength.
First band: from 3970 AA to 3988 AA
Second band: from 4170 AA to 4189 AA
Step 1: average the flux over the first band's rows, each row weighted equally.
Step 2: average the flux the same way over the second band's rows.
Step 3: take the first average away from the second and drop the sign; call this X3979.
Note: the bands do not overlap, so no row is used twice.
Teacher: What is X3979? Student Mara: 6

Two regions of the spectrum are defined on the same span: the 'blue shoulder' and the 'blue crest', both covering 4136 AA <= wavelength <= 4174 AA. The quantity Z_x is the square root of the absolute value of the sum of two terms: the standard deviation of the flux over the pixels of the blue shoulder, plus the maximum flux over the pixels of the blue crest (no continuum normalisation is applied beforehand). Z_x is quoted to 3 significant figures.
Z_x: 6.55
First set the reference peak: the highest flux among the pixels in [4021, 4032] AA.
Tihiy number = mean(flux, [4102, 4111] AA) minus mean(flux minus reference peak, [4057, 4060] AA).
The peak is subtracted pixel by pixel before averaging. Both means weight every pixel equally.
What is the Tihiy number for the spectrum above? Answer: 36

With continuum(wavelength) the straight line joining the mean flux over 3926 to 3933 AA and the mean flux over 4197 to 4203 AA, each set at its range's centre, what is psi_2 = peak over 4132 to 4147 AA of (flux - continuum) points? 10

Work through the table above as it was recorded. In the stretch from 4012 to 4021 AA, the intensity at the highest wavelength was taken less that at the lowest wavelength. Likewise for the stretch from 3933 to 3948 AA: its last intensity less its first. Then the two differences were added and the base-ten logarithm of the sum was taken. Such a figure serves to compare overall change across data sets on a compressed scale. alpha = 1.5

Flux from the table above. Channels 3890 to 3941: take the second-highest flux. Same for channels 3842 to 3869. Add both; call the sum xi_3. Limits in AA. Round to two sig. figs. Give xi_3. 75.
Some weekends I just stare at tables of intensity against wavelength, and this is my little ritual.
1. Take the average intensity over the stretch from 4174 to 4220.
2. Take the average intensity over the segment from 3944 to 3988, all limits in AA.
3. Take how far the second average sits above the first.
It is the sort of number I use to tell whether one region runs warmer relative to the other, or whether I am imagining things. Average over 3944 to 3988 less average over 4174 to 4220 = -9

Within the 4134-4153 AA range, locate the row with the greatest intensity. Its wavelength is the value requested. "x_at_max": 4138.64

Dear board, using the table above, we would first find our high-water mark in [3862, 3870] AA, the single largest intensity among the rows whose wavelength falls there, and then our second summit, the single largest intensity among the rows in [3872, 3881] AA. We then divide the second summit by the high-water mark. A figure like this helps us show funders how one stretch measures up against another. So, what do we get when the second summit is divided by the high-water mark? 0.96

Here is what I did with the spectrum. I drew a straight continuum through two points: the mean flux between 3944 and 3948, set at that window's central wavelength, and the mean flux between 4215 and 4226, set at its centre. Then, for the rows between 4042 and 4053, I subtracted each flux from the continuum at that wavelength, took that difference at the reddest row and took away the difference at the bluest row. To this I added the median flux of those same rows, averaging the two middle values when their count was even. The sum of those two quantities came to 33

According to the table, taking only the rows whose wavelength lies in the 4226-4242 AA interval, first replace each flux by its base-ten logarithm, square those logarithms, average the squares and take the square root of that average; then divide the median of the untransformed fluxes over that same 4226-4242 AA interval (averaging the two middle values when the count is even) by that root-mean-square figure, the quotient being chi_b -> 23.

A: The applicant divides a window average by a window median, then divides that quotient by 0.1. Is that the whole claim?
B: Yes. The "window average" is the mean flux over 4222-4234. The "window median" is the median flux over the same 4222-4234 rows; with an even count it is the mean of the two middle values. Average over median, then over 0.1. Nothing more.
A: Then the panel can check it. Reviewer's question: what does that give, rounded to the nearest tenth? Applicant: 9.7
